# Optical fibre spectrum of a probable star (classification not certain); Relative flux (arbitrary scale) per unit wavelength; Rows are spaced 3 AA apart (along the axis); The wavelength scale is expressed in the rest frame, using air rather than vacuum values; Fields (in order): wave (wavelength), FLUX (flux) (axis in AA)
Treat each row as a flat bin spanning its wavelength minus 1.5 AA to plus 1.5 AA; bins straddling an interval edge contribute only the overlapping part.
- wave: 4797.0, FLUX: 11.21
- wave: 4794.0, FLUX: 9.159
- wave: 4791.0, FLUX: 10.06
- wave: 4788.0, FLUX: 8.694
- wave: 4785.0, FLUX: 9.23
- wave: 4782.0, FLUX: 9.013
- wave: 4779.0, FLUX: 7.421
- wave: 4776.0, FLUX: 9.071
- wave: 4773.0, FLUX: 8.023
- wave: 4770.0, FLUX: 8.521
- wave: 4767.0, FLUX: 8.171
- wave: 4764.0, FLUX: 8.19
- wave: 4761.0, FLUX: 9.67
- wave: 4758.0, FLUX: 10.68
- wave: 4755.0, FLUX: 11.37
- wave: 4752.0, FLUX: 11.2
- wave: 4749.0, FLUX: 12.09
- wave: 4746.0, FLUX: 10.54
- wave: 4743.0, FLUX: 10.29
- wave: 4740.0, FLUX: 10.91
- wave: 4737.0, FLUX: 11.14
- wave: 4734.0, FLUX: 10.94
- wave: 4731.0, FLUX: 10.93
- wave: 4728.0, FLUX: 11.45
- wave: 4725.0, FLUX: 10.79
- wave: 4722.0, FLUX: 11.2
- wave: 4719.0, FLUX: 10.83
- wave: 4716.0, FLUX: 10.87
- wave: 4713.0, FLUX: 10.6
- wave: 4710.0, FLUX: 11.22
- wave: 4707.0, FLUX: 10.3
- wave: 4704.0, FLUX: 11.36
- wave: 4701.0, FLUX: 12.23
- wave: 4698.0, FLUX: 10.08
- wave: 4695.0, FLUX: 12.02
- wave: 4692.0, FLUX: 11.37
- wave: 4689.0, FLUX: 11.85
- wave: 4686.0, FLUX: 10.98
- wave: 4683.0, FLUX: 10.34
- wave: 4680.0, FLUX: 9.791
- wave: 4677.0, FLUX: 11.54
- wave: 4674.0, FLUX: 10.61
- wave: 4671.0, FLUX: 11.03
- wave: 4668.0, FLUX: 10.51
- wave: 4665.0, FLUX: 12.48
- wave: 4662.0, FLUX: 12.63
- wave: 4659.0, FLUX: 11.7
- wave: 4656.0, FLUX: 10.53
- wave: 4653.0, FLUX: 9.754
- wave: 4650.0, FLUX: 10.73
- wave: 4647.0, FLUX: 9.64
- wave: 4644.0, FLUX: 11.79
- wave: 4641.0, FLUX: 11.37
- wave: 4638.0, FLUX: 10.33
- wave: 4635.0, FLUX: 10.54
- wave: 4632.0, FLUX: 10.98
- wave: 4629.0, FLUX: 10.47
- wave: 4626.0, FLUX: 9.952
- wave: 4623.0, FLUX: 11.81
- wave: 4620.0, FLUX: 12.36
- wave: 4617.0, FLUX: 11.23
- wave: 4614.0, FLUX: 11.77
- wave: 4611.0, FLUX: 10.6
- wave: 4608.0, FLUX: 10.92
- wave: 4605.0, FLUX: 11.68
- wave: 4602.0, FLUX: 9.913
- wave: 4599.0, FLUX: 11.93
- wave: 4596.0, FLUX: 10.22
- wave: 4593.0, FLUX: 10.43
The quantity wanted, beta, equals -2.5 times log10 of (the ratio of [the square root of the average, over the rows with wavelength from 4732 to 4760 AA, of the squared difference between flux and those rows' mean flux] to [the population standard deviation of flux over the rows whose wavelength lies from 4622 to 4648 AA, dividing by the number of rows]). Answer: 0.4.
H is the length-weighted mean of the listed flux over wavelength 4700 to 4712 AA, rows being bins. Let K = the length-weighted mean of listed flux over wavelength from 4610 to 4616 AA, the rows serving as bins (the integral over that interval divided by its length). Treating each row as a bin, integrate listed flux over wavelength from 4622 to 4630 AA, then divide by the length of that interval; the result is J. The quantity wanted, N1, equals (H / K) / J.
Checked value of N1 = 0.093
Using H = 11.2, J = 10.7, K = 11.2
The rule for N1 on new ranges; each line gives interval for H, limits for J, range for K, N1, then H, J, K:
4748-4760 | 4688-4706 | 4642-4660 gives 0.092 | 11.2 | 11.4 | 10.7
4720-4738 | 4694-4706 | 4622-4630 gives 0.091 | 11.1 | 11.4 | 10.7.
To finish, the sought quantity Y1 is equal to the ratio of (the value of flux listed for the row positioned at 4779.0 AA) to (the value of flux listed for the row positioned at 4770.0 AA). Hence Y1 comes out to 0.9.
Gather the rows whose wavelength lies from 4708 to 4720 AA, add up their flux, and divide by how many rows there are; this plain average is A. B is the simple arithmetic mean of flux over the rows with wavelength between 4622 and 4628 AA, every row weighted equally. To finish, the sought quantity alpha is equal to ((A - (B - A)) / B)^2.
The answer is 1.00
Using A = 10.9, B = 10.9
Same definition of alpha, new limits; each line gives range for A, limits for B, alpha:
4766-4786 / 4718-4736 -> 0.29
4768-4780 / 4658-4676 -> 0.19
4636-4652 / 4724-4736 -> 0.91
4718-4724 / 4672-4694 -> 1.03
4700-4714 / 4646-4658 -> 1.42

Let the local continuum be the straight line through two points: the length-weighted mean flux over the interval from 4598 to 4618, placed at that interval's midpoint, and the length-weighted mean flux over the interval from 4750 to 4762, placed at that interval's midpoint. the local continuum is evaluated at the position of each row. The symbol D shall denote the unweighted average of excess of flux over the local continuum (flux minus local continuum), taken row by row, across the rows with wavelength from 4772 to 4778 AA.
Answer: -2.2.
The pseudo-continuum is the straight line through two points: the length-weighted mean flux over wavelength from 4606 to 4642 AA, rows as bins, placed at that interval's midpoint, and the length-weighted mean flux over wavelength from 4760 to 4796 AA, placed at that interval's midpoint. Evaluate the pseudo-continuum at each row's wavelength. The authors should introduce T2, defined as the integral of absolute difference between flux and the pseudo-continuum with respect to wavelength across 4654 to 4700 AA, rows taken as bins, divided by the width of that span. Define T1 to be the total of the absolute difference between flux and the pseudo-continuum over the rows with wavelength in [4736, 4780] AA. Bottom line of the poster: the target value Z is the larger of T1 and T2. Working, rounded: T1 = 19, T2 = 0.98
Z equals 19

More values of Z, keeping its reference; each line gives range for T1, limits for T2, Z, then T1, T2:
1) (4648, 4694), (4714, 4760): 13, 13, 1.61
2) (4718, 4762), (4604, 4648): 24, 24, 0.61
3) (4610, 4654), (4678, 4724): 9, 9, 1.15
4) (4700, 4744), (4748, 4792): 21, 21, 1.05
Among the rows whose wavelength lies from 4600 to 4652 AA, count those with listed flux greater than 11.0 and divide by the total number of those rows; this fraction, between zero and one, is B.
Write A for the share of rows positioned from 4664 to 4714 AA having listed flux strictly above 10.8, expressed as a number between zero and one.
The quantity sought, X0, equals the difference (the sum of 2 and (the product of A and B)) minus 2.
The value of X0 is 0.24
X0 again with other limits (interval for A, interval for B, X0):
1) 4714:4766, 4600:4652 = 0.27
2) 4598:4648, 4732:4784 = 0.14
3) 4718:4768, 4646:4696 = 0.28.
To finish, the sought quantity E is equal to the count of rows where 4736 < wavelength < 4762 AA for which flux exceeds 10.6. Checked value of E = 6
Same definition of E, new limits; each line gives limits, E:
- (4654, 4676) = 5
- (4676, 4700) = 5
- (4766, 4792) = 0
